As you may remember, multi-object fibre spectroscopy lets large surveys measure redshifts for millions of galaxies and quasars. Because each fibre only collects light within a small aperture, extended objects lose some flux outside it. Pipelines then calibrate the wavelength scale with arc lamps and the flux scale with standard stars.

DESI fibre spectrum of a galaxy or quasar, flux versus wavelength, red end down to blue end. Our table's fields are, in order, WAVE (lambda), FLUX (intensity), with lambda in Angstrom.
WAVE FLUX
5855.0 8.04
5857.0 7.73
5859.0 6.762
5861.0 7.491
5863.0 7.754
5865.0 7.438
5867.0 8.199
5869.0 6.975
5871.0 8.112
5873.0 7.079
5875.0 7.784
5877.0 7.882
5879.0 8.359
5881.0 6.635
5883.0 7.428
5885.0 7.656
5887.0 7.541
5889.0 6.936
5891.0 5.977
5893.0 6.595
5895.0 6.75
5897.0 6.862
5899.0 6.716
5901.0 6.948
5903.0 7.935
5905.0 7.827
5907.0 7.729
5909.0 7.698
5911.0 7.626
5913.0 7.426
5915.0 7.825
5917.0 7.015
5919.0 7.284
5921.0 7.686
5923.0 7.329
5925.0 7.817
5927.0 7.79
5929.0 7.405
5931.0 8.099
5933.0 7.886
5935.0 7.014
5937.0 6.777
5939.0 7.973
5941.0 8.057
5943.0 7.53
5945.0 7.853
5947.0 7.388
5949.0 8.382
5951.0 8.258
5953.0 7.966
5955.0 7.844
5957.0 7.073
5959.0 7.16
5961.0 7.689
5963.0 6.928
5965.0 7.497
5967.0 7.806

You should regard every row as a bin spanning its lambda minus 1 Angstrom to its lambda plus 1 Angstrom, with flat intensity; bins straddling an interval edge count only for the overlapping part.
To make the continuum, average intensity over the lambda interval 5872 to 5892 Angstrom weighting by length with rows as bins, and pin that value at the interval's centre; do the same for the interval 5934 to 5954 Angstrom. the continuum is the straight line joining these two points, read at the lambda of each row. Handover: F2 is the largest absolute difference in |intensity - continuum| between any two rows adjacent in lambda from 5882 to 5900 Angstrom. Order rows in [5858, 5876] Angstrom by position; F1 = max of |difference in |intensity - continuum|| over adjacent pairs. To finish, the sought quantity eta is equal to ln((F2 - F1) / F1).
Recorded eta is -1.2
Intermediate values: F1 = 0.75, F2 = 1.0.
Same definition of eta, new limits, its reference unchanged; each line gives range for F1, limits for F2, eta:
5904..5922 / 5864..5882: 0.7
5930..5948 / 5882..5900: -0.5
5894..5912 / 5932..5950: 0.6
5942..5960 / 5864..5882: -2.2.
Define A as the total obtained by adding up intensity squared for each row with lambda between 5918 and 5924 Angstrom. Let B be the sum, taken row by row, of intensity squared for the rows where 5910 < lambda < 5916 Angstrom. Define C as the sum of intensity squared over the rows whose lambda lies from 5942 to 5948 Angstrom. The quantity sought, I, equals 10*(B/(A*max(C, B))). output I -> 0.0603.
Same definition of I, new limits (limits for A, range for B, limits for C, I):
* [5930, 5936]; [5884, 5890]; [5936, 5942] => 0.0530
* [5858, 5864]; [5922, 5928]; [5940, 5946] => 0.0591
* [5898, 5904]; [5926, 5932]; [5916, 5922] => 0.0640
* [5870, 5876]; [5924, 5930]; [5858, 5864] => 0.0567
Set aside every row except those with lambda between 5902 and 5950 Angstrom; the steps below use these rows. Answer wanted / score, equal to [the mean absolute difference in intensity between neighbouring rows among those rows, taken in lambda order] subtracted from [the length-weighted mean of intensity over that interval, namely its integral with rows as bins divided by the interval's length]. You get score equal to 7.24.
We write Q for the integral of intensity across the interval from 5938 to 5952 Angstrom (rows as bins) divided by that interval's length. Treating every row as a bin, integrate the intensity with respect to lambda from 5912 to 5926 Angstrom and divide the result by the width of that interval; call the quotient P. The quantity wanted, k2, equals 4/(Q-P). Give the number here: 9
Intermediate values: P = 7.48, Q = 7.92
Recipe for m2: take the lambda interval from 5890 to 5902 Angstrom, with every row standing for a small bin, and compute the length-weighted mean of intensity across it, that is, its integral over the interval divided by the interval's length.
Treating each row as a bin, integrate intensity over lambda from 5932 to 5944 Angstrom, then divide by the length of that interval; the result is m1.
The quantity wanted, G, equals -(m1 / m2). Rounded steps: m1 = 7.54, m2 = 6.6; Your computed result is -1.14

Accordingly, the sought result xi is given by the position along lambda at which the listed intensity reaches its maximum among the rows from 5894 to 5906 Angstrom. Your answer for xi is 5903.0 Angstrom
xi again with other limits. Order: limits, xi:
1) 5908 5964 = 5949.0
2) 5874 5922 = 5879.0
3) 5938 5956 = 5949.0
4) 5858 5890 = 5879.0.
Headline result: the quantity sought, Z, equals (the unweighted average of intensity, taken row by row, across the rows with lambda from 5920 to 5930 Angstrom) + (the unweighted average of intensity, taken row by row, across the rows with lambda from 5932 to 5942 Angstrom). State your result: 15.15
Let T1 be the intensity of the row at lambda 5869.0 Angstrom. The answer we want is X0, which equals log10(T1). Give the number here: 0.844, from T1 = 6.975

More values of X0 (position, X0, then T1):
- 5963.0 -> 0.841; 6.928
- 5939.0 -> 0.902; 7.973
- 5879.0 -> 0.922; 8.359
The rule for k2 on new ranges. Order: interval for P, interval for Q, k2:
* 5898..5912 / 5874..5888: 35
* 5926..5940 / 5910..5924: -37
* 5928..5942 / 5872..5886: -72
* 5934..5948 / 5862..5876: 37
